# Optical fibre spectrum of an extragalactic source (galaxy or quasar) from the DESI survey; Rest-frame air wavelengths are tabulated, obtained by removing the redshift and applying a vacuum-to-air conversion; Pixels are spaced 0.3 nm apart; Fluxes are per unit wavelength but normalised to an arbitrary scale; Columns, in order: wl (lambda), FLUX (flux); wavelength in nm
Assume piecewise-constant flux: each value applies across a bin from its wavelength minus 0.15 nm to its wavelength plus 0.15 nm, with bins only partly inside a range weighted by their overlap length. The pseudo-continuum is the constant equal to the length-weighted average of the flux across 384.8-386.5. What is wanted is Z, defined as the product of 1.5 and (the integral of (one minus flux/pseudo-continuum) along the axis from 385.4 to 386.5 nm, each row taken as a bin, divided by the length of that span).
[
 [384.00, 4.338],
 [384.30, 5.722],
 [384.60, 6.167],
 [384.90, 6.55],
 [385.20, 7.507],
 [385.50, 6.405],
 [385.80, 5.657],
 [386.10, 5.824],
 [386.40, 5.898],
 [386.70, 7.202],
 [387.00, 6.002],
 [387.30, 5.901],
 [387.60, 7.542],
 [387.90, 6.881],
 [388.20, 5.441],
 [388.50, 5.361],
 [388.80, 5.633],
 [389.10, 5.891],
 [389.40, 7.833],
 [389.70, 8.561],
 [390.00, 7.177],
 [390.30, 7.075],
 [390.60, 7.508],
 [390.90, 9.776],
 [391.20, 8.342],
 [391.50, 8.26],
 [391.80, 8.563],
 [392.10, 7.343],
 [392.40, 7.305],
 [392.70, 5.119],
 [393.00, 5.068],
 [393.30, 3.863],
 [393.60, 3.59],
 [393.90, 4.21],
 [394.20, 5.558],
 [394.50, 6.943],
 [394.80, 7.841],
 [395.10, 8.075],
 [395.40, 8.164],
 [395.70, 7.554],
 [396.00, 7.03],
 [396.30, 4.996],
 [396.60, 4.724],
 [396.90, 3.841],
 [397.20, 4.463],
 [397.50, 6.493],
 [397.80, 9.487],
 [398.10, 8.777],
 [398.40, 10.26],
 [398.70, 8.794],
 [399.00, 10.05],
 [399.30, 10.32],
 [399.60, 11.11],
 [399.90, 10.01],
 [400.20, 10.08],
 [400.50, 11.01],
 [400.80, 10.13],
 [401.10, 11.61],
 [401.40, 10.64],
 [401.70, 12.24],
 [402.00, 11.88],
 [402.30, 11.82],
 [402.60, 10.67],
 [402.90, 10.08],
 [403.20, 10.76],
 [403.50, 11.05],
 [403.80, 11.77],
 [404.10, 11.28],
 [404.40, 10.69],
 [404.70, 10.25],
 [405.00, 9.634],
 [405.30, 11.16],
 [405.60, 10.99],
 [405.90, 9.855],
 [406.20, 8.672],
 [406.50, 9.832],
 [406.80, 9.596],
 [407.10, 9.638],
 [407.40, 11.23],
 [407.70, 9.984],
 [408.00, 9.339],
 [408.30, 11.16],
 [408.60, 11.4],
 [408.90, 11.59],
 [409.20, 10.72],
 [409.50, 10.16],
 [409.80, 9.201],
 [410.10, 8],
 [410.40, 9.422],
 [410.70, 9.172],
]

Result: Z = 0.09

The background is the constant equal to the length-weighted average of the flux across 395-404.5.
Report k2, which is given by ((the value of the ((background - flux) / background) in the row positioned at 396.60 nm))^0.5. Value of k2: 0.70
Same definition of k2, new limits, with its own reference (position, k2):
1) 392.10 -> 0.47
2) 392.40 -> 0.47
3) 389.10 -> 0.61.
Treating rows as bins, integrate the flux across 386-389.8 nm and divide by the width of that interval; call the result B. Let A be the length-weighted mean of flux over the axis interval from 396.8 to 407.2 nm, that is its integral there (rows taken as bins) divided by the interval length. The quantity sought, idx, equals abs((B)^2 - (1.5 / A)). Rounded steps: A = 10.0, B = 6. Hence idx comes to 41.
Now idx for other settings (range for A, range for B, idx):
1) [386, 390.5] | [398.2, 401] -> 104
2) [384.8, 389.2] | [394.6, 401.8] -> 74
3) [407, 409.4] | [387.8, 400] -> 51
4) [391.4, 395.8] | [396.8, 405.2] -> 100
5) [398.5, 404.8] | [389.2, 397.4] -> 44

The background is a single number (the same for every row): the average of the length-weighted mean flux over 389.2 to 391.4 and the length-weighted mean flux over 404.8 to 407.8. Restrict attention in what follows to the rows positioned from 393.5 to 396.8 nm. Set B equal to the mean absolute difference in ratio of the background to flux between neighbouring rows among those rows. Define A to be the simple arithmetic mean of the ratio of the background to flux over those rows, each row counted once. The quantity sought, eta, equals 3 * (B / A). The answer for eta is 0.43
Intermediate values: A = 1.56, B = 0.22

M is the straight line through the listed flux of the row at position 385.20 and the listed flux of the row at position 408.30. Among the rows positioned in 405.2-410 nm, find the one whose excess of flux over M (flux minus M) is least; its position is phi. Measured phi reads 409.80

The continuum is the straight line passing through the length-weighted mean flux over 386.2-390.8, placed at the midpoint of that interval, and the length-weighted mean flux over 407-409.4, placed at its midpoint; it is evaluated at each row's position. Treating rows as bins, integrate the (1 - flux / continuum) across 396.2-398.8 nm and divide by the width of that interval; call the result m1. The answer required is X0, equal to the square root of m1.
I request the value 0.44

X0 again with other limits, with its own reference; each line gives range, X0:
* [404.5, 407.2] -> 0.14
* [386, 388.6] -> 0.17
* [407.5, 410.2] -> 0.22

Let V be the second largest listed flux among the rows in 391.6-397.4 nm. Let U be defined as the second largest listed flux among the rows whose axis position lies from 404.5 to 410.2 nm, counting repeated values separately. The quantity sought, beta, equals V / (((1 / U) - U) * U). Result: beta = -0.063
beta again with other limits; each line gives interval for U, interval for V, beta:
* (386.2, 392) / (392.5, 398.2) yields -0.121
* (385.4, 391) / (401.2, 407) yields -0.164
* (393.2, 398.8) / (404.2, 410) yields -0.128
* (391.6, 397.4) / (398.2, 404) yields -0.181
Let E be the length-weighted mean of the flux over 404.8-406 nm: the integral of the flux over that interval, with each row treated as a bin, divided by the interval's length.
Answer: 10.4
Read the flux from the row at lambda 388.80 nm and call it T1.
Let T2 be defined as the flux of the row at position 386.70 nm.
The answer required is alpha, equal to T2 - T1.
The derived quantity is 2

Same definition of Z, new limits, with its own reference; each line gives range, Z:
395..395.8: -0.39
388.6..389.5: 0.00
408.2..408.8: -1.19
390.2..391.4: -0.45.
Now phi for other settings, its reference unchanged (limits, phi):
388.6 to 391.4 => 388.80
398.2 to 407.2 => 406.20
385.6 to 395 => 393.60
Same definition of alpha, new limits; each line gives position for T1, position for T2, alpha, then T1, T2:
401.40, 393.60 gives -7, 10.64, 3.59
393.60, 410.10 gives 4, 3.59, 8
